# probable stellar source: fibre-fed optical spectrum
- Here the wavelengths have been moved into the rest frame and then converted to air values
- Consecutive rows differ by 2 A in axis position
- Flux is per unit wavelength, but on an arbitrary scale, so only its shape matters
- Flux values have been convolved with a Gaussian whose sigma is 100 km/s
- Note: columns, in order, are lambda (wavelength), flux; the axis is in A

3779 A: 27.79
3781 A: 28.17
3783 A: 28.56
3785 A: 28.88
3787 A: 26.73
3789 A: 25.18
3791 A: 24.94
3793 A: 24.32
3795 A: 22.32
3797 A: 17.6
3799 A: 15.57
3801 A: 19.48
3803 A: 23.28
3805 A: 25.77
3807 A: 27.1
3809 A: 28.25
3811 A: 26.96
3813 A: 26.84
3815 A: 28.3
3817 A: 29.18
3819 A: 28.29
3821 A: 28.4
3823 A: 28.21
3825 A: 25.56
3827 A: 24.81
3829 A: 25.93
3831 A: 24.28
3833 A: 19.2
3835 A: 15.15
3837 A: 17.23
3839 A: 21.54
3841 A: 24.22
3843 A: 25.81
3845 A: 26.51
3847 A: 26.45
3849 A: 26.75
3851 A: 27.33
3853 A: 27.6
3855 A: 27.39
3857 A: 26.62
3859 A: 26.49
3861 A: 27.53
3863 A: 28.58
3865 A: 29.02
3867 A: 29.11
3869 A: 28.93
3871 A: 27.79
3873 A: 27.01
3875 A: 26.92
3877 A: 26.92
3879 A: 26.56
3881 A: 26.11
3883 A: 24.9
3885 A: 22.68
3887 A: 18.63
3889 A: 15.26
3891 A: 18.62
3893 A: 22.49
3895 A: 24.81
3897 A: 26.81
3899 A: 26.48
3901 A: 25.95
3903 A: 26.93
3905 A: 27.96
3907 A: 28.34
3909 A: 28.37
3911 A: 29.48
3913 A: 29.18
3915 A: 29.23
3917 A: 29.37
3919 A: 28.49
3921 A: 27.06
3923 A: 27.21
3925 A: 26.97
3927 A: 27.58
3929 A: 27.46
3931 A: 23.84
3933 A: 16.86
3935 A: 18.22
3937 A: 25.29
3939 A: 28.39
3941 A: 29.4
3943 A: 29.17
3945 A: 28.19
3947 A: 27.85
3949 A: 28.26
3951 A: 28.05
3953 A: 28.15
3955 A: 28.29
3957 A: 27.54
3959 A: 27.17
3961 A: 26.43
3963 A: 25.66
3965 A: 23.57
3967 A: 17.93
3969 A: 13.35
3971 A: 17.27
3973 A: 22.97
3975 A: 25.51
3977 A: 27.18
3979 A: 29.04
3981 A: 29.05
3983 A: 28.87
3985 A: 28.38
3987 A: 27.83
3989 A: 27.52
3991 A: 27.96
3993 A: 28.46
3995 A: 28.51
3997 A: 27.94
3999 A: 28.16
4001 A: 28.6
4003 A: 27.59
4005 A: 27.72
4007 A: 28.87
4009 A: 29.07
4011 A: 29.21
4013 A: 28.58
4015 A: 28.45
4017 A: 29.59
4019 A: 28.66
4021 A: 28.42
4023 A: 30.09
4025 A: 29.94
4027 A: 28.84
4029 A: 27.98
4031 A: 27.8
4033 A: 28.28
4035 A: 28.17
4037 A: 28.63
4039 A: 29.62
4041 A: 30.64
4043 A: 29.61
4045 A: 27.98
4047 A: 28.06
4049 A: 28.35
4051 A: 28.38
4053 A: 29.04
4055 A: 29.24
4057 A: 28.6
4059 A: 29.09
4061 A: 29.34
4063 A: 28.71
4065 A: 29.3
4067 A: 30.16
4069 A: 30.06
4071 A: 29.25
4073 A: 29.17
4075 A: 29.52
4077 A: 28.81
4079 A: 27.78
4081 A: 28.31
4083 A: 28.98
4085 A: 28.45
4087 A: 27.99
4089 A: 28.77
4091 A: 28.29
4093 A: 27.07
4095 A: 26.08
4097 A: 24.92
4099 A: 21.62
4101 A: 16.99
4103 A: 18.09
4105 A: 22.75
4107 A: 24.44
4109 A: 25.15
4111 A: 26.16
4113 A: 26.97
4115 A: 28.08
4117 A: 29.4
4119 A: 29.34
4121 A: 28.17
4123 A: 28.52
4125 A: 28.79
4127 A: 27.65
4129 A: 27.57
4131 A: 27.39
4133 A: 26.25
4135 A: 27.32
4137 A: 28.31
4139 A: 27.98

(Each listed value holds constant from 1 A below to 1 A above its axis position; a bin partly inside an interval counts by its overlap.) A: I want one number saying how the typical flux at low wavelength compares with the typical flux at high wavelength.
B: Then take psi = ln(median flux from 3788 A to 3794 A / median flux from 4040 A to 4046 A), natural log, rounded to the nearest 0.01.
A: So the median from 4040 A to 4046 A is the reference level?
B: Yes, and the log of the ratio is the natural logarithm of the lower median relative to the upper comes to -0.17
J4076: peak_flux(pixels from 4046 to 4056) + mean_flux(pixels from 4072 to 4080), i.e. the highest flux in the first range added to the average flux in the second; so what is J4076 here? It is 58.1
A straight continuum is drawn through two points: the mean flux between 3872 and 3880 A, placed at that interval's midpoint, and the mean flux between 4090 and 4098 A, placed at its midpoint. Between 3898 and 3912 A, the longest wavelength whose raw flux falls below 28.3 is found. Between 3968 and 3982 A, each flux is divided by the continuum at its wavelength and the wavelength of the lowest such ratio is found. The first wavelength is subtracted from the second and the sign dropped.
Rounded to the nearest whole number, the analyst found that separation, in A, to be 64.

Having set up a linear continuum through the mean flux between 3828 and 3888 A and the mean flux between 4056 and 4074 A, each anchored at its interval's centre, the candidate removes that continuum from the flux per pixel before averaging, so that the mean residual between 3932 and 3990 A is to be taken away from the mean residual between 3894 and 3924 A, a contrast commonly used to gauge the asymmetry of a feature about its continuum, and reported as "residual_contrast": 3.1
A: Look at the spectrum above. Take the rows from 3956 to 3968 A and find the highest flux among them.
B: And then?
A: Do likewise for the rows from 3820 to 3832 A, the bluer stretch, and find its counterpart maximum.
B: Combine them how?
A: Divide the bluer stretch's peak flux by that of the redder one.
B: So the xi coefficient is 1.03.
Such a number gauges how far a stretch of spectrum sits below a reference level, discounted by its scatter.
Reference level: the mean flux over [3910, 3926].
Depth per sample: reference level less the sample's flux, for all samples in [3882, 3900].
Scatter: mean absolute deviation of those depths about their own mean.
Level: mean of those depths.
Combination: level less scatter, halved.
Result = 1.4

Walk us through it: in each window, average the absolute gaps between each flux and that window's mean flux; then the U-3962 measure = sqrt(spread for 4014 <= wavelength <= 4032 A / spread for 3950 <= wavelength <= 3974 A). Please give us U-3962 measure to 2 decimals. 0.41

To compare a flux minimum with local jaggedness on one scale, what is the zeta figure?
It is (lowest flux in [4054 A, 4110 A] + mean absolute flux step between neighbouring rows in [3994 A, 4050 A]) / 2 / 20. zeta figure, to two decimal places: 0.44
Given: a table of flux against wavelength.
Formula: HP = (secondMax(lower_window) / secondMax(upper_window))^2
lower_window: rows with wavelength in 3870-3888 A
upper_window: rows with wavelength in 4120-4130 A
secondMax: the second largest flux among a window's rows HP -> 0.90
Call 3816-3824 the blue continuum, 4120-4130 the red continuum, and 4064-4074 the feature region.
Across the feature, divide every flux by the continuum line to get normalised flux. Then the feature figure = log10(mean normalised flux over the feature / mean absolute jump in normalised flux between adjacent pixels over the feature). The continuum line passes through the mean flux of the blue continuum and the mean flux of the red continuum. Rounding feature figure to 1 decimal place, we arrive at 1.8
